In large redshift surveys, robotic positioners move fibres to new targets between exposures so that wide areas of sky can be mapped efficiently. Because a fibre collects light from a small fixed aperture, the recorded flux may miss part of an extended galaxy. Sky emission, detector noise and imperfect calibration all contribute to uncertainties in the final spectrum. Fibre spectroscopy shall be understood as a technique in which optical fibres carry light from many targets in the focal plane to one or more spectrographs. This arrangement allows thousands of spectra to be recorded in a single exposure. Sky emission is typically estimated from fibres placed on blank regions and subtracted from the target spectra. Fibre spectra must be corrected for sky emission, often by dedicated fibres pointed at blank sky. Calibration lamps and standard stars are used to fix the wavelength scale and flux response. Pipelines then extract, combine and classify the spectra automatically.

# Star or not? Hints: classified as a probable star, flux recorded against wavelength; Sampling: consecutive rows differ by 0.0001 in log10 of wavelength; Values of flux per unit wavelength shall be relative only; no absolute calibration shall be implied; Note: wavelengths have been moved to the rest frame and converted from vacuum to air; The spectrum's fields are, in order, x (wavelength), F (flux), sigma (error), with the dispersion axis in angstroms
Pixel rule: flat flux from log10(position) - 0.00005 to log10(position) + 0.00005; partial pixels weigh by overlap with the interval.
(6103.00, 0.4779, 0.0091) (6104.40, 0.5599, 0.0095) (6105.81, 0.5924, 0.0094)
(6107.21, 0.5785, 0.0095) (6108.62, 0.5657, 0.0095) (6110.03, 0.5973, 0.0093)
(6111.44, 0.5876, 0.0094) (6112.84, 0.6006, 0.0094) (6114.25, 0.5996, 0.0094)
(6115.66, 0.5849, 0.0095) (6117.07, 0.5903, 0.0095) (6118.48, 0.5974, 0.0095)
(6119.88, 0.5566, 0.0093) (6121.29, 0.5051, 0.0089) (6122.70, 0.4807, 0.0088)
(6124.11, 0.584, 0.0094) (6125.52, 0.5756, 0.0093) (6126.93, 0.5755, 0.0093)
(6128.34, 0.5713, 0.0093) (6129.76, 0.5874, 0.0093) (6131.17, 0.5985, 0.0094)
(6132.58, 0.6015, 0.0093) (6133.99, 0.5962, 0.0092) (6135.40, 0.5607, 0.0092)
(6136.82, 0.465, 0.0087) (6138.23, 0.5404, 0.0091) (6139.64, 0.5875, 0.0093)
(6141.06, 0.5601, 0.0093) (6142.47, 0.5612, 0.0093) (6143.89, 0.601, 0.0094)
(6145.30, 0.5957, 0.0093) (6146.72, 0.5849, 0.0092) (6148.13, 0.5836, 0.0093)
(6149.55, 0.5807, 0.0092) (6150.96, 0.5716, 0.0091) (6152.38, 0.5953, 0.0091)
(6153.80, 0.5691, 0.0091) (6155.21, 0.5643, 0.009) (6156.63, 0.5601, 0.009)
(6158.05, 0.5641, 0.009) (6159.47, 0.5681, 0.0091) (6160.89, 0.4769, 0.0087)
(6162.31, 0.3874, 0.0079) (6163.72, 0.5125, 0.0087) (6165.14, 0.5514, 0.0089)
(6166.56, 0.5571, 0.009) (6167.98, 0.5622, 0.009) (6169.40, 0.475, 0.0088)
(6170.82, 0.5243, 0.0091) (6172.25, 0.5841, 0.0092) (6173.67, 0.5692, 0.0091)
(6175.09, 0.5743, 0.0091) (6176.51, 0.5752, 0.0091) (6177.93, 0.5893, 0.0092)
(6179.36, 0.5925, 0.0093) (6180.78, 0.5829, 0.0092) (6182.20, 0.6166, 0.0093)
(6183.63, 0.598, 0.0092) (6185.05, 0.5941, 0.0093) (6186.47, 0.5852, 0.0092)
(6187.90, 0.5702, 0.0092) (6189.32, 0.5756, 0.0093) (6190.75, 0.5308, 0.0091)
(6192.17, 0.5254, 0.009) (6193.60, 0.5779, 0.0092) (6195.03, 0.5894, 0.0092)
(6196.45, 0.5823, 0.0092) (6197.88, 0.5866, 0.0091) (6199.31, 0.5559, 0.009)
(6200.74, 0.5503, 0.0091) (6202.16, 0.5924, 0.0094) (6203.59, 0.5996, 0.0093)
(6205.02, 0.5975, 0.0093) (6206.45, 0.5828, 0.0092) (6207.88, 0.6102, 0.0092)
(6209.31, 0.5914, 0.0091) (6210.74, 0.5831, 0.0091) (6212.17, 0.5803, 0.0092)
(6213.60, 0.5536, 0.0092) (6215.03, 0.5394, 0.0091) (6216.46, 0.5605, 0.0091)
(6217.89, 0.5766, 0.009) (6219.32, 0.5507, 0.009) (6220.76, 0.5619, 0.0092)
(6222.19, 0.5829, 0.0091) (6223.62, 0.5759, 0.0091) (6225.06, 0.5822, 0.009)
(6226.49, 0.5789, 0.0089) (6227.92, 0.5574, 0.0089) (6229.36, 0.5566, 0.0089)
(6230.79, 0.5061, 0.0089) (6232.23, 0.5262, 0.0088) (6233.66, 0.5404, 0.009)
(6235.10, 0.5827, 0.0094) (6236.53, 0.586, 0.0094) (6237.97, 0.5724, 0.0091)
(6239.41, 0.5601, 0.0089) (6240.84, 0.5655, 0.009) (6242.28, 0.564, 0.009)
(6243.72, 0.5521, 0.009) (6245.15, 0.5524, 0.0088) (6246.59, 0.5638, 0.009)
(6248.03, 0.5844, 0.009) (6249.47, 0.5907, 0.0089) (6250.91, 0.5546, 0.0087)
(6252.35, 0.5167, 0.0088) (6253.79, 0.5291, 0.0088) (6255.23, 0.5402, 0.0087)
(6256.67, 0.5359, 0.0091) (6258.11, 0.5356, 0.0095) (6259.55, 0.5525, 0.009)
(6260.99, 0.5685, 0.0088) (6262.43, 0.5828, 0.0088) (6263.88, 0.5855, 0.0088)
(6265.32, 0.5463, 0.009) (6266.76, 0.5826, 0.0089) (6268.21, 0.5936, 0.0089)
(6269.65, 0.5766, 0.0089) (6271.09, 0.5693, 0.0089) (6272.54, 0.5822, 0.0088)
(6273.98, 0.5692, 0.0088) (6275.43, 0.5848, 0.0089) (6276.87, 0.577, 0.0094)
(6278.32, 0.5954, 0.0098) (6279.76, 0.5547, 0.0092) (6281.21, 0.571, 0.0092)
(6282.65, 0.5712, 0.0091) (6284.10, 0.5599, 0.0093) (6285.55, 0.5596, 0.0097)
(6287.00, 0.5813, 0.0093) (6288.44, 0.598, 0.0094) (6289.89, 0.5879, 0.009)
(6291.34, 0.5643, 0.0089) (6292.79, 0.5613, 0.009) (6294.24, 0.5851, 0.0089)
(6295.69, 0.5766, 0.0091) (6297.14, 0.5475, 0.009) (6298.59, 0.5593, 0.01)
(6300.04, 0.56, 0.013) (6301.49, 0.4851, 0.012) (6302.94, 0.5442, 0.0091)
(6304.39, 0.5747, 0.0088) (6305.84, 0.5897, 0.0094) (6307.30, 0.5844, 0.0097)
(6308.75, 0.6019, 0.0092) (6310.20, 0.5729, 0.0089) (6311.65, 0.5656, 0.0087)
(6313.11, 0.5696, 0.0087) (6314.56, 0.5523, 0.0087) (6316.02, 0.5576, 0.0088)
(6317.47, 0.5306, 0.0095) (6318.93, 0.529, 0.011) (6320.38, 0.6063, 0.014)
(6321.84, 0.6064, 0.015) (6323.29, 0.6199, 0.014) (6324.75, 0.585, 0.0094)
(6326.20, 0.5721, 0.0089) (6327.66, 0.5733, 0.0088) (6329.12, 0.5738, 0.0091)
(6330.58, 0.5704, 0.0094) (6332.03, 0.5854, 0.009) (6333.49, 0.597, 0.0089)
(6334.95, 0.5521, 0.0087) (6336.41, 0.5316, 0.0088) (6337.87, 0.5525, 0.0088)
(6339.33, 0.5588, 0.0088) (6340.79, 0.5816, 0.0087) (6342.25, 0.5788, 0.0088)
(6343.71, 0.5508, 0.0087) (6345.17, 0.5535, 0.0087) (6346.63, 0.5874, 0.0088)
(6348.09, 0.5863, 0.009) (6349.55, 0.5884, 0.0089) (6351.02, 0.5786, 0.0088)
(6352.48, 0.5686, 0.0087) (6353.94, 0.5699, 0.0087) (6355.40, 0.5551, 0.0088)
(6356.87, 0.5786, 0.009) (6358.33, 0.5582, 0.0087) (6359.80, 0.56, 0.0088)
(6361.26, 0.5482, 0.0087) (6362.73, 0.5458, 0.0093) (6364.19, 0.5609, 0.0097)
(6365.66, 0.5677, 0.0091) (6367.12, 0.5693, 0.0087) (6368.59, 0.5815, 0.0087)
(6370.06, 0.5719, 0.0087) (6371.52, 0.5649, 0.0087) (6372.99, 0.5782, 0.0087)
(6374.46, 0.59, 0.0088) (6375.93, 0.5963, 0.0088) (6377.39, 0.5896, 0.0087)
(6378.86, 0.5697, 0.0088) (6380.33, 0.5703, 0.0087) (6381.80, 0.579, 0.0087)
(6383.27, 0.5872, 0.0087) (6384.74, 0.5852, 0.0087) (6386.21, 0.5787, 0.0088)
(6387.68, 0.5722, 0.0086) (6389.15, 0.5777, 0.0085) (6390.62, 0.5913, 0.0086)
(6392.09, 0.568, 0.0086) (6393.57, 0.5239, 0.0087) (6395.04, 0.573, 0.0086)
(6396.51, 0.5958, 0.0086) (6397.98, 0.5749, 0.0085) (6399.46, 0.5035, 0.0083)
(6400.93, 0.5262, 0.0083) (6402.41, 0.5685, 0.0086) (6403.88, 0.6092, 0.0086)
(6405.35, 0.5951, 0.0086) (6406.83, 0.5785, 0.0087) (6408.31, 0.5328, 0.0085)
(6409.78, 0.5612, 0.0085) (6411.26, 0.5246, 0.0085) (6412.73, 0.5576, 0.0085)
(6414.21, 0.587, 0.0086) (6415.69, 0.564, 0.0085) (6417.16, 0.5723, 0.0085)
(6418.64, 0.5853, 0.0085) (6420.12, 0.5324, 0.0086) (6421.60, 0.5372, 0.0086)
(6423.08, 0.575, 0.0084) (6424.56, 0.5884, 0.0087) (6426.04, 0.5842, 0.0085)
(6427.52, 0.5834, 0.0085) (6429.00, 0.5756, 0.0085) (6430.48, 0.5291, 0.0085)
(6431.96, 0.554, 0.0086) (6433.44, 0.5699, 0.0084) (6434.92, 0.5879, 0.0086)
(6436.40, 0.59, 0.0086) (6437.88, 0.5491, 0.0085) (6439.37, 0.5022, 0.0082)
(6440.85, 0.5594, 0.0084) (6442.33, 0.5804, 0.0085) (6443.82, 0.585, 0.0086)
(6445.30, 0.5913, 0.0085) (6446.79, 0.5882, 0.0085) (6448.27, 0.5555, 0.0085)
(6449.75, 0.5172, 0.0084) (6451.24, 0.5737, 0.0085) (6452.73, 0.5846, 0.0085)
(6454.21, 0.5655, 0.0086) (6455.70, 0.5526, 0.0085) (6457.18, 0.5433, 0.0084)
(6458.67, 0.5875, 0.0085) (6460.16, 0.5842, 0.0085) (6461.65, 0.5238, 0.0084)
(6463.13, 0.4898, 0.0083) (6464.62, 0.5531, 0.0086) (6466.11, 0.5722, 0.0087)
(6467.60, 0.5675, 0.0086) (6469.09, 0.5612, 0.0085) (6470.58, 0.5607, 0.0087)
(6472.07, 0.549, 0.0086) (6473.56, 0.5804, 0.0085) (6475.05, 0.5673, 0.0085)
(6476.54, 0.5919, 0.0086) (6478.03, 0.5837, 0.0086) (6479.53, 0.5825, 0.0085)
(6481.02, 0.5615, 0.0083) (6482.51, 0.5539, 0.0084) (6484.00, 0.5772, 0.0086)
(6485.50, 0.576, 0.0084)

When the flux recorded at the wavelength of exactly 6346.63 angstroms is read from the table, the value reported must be 0.5874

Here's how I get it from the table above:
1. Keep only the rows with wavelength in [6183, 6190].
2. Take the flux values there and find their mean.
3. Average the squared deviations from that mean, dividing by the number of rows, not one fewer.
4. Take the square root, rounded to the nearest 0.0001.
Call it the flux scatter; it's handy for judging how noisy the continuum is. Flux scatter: 0.0106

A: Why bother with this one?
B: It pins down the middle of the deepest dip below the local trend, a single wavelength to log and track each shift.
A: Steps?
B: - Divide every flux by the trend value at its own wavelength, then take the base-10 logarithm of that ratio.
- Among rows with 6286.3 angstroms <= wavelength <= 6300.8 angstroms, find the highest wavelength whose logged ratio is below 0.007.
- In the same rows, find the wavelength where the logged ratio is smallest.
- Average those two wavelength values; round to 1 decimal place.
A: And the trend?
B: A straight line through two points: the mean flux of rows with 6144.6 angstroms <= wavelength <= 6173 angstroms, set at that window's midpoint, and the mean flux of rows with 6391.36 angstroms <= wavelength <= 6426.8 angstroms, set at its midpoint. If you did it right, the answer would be 6298.6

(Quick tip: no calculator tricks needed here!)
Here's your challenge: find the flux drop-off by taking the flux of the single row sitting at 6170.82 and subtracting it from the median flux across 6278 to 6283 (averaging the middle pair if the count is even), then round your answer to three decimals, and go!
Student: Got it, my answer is 0.047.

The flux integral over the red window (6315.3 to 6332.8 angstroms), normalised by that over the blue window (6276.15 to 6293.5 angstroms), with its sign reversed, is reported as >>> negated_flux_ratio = -1.01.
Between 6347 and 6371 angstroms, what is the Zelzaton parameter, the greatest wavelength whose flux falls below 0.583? 6370.06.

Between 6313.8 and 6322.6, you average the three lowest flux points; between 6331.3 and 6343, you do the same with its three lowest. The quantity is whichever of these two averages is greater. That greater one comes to 0.55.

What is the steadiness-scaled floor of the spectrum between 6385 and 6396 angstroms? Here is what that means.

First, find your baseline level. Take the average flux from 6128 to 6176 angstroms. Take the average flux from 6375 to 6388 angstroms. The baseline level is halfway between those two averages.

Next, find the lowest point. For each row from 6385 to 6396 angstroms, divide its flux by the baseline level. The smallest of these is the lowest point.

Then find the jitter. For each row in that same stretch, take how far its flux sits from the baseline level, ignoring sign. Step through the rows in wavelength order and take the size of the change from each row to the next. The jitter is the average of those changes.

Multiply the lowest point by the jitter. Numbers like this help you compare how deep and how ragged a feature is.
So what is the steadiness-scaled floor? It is 0.020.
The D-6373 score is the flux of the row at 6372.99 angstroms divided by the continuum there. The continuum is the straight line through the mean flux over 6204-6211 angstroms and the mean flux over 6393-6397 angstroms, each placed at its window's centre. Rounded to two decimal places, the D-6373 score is 1.02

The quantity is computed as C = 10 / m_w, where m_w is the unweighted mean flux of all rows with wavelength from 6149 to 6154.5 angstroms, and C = 17.3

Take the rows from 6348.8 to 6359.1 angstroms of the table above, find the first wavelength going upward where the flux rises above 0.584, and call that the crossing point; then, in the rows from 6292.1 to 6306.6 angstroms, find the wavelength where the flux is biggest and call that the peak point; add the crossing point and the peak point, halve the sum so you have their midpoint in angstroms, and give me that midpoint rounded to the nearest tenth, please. 6327.7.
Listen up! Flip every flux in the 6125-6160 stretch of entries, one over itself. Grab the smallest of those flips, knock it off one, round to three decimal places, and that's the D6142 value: -0.663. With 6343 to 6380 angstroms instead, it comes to -0.677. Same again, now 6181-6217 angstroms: -0.622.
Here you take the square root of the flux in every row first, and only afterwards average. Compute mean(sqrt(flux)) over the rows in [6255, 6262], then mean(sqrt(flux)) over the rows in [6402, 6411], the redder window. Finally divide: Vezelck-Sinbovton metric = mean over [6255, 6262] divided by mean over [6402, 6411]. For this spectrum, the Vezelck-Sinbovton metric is 0.98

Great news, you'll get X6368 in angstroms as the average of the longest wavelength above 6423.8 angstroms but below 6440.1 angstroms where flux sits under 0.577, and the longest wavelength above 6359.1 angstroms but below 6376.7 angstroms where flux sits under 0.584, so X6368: 6406.2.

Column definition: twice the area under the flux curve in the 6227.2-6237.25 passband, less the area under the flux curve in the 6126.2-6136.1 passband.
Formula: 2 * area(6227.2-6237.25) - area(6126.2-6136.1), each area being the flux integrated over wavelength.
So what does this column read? 5.3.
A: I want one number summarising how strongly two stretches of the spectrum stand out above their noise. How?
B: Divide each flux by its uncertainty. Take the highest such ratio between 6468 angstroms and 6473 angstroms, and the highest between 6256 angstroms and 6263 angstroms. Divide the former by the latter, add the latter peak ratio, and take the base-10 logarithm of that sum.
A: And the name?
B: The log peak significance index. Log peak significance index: 1.83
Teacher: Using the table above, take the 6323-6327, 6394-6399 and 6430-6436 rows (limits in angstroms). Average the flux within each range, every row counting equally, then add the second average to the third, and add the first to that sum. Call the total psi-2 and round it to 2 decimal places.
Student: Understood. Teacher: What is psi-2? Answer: 1.73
